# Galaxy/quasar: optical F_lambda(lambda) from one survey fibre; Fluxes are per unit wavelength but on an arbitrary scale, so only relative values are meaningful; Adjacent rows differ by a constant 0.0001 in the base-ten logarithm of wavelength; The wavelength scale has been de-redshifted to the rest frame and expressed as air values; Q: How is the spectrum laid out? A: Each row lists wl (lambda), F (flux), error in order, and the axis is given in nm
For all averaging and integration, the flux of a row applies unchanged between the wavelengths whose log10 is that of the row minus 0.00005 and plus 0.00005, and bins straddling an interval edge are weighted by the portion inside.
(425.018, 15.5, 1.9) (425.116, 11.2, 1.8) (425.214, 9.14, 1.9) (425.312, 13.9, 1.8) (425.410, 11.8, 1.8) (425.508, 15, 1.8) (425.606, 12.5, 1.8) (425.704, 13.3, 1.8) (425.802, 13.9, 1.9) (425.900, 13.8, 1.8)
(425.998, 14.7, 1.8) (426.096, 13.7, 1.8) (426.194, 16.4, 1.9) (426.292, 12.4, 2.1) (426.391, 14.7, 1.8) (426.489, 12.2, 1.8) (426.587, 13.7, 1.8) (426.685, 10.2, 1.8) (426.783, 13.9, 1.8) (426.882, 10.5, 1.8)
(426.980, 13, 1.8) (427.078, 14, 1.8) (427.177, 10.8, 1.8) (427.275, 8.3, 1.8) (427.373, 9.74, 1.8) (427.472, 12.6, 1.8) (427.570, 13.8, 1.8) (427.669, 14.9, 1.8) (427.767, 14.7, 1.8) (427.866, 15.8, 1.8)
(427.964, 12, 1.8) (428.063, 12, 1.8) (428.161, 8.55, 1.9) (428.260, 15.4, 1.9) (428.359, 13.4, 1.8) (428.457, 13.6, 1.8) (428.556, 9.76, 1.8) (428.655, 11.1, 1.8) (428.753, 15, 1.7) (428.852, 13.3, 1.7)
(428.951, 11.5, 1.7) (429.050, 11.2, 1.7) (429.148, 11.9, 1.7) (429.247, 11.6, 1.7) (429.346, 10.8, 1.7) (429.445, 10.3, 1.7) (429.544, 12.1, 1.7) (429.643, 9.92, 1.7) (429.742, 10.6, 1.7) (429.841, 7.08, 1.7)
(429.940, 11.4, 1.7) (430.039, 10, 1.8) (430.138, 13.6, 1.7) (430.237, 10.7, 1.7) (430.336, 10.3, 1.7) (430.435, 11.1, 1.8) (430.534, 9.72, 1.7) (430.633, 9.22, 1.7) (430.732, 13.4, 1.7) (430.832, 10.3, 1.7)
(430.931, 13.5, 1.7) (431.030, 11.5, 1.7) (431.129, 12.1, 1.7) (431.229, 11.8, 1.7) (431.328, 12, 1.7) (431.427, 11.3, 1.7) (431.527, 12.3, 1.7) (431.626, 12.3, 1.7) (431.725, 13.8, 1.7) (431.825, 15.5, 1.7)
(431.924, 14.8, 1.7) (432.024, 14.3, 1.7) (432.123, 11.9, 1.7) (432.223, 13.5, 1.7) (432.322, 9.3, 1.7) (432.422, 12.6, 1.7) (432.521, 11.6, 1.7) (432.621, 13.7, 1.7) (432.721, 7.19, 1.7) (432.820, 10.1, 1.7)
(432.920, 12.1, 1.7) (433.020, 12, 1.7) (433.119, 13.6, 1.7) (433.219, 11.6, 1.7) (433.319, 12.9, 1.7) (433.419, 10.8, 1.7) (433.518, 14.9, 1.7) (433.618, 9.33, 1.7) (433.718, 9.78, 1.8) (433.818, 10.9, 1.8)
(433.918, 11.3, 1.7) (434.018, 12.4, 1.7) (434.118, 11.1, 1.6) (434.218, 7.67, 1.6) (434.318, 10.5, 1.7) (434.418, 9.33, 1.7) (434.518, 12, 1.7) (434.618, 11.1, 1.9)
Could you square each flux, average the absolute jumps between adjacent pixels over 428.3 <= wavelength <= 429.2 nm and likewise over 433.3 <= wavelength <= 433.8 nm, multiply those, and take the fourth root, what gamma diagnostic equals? 7.5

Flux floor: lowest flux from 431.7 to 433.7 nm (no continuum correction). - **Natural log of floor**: 1.97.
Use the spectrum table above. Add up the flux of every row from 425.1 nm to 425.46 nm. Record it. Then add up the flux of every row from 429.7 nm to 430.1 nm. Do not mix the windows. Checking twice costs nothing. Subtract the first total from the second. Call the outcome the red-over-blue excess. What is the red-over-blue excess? -7.0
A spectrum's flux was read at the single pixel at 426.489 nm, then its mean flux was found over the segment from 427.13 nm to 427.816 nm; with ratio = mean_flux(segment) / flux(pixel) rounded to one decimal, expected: 1.0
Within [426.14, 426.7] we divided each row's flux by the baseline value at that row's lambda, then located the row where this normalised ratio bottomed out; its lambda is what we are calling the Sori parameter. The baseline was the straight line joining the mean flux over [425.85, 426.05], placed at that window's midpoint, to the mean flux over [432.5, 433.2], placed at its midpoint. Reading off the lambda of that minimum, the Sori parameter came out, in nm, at 426.685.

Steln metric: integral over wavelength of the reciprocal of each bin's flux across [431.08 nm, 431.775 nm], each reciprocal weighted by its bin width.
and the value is 0.0570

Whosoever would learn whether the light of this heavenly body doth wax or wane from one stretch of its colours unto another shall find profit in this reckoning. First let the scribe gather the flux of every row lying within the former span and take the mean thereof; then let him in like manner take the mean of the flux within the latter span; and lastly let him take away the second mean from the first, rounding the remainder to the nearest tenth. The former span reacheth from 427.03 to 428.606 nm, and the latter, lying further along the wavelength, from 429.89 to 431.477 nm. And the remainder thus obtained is 1.1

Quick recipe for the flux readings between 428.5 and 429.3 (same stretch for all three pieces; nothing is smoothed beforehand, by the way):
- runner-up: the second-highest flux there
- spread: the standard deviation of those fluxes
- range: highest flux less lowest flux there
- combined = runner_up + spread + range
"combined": 20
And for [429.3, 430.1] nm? 18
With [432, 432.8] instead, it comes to 23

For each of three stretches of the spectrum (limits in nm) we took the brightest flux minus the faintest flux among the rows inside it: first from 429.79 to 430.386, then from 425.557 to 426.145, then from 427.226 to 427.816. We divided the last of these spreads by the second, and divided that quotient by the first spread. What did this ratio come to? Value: 0.46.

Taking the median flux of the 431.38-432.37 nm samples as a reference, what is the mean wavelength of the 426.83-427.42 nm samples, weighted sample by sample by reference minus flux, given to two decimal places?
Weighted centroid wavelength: 427.22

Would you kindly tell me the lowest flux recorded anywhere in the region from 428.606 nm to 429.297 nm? 11.1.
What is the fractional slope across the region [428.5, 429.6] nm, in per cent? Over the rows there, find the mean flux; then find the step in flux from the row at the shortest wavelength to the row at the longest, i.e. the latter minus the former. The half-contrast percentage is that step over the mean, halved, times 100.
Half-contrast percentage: 10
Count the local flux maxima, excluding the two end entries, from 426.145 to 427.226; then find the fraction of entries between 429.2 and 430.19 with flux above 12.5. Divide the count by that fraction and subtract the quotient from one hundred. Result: 60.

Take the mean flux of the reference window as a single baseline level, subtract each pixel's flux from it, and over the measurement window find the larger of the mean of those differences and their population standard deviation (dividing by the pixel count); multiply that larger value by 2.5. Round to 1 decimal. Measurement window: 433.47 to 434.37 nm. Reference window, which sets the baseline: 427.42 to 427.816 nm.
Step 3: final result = 7.8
